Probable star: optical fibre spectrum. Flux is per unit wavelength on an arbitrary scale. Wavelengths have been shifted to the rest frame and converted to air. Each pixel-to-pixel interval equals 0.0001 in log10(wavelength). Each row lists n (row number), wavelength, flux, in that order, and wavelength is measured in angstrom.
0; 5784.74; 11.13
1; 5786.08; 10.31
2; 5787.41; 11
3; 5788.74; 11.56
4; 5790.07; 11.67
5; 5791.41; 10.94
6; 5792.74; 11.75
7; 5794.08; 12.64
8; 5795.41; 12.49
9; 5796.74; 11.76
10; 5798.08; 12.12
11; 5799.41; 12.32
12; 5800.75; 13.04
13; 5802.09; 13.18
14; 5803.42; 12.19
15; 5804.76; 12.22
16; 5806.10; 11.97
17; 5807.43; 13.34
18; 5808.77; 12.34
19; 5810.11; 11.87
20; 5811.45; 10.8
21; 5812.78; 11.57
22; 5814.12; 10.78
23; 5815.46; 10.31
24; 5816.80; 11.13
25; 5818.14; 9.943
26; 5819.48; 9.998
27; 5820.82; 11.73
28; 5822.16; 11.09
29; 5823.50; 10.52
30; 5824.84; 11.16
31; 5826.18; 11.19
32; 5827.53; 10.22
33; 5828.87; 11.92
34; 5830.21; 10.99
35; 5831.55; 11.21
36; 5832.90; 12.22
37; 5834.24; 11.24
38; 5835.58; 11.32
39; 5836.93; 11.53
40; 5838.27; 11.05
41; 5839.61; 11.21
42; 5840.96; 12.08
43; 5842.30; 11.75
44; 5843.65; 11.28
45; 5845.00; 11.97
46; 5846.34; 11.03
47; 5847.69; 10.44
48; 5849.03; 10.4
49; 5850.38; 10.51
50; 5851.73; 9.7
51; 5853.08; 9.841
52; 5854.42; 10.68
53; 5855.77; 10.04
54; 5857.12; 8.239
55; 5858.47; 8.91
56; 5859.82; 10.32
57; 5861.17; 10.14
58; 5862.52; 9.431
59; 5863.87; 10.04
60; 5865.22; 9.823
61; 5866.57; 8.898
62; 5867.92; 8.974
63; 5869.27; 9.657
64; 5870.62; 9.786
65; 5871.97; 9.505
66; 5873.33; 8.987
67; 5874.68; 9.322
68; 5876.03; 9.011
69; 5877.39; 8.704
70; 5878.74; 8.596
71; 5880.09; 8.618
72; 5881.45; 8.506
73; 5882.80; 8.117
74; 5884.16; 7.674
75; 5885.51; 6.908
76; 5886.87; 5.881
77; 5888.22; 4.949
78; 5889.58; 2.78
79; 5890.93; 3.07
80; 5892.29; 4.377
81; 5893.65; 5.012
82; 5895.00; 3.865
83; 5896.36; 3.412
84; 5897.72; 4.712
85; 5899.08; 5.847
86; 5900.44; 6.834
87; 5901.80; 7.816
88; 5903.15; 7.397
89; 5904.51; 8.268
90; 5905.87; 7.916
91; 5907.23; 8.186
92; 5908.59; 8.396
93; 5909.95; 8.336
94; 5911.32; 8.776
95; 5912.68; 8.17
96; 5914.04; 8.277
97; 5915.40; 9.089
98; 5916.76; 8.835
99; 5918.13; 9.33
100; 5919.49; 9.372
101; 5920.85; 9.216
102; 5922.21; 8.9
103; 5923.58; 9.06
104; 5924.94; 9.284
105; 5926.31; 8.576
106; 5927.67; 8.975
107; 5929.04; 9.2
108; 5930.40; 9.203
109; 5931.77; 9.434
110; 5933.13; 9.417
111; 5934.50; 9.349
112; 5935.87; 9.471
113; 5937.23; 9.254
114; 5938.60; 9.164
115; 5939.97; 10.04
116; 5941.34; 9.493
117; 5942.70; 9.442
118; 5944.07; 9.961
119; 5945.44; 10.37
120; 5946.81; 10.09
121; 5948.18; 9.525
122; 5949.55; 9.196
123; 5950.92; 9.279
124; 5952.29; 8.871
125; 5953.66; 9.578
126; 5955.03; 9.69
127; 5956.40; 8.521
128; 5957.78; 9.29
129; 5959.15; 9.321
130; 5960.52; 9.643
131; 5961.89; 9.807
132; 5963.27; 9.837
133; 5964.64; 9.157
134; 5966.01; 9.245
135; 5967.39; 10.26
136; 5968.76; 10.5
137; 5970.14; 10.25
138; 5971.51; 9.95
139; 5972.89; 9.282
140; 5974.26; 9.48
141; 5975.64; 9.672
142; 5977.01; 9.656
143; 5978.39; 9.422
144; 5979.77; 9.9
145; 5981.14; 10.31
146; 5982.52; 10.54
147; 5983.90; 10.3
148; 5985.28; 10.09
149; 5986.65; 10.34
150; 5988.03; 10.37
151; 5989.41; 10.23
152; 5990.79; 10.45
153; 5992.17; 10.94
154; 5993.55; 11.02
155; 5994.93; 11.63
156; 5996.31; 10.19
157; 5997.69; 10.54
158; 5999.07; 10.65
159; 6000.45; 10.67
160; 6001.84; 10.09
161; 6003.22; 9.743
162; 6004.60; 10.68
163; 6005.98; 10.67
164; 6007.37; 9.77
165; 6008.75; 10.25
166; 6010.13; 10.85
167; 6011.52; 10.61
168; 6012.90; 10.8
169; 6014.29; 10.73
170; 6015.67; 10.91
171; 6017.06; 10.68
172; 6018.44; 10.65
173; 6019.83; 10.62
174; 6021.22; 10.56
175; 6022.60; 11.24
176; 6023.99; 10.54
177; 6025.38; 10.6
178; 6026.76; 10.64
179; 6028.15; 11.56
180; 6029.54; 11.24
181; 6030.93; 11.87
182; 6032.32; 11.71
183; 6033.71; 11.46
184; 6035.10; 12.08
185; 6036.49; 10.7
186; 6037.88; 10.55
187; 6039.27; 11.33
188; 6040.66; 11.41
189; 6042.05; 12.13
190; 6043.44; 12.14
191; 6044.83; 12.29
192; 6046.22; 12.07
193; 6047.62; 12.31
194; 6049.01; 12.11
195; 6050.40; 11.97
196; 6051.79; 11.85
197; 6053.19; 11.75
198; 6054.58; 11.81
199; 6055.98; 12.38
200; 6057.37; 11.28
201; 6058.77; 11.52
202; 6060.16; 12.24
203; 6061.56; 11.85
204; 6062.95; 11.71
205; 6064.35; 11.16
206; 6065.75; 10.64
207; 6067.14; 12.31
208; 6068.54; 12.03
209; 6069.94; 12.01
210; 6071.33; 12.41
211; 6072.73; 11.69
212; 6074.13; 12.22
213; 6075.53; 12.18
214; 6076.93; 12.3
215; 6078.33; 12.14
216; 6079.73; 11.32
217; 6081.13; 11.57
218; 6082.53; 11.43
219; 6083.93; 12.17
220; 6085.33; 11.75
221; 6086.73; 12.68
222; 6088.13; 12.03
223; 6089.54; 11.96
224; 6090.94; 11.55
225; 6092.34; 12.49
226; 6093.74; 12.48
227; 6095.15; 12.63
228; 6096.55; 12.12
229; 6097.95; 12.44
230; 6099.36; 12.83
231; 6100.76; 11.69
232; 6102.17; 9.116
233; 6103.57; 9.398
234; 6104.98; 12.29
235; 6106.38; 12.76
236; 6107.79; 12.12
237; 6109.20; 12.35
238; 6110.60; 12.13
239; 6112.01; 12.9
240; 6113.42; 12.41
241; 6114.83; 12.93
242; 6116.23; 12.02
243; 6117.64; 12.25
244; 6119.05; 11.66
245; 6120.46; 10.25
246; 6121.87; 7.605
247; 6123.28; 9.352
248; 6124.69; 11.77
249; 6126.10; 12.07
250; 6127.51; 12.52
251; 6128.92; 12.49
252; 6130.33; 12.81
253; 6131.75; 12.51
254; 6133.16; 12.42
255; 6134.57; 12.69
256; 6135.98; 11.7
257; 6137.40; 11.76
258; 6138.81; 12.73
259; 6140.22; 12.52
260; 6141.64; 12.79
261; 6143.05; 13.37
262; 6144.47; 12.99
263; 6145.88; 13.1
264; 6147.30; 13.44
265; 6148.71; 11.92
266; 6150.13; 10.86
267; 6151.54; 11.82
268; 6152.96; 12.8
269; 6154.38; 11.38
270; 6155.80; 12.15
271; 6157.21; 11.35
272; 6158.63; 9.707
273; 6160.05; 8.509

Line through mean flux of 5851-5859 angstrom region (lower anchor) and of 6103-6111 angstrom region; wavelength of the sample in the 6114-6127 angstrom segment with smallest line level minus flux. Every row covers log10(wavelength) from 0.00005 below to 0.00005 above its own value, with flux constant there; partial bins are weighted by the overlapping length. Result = 6114.83 angstrom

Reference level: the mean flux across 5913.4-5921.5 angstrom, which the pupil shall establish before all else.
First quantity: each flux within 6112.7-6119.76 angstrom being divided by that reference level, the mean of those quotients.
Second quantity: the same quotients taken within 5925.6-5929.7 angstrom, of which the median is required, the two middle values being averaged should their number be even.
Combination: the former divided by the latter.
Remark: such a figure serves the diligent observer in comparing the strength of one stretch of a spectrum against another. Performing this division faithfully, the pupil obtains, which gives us 1.37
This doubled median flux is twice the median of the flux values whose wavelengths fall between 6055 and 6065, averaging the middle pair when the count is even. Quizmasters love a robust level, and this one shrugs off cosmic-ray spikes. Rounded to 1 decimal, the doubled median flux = 23.4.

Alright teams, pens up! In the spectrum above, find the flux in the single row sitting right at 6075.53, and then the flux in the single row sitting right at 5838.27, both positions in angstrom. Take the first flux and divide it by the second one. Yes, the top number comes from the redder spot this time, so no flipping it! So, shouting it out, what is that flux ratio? 1.1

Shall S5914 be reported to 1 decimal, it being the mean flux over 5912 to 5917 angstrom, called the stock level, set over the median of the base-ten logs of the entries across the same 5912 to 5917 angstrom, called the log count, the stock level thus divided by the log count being 9.2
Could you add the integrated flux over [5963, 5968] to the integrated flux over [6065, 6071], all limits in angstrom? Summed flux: 119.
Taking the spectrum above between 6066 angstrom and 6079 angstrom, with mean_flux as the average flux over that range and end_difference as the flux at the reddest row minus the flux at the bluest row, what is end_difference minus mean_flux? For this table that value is -12.3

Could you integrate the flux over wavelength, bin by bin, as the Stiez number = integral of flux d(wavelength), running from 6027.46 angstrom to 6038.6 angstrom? 127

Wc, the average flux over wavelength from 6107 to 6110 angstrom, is 12.2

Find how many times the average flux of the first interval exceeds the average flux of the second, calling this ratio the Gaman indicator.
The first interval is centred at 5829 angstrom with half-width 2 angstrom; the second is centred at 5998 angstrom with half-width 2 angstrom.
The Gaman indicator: 1.06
